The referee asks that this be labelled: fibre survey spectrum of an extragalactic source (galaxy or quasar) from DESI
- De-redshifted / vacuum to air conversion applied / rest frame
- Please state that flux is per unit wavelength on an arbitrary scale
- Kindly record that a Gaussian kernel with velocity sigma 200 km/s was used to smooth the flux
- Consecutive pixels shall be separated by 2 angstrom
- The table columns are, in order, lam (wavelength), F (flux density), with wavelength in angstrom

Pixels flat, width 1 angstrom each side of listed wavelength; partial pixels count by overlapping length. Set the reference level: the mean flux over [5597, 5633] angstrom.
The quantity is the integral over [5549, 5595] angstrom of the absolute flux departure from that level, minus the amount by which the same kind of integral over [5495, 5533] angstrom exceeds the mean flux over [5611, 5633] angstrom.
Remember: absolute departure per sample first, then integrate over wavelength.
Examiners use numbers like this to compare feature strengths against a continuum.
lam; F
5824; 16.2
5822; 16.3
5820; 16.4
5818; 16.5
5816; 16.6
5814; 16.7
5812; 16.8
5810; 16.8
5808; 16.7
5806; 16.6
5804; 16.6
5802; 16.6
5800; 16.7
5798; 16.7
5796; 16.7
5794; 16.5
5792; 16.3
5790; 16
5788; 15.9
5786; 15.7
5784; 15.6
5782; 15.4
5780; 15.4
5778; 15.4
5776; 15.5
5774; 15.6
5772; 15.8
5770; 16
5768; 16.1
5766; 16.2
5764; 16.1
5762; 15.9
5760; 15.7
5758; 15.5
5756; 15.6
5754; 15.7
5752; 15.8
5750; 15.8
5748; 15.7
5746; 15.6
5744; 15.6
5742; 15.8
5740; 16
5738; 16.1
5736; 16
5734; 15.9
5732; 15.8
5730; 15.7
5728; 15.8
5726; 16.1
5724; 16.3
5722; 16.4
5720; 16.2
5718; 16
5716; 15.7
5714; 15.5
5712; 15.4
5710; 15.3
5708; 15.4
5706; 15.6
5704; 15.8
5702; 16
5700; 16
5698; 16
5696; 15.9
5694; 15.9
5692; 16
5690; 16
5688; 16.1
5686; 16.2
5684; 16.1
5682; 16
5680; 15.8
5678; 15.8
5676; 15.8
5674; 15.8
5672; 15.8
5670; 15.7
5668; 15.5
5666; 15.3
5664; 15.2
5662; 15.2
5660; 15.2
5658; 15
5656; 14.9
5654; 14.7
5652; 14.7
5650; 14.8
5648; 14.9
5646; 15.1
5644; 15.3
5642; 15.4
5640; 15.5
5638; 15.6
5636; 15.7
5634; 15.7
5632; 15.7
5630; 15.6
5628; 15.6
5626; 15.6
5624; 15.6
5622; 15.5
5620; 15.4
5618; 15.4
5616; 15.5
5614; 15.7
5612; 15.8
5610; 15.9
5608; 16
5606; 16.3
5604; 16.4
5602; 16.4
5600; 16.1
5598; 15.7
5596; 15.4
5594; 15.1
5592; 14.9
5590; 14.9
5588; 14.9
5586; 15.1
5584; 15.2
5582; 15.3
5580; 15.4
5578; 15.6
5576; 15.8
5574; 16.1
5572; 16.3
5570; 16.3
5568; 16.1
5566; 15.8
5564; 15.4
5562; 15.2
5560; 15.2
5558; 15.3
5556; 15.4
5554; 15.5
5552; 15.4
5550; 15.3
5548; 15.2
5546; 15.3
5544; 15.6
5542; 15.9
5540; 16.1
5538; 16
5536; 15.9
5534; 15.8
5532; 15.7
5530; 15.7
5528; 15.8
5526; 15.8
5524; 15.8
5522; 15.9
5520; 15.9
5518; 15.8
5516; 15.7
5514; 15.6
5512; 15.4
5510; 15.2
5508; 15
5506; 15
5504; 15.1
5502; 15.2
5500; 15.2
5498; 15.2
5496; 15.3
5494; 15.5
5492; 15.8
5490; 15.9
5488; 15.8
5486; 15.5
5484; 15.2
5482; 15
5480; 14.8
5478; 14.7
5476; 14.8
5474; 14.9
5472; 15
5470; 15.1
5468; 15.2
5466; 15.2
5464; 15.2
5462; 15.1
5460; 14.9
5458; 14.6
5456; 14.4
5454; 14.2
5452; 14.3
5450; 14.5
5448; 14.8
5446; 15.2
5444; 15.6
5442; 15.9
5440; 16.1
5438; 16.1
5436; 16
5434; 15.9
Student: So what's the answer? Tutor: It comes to 25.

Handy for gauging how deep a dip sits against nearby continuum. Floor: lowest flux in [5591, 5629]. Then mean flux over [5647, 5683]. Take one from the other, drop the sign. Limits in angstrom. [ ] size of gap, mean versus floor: 0.44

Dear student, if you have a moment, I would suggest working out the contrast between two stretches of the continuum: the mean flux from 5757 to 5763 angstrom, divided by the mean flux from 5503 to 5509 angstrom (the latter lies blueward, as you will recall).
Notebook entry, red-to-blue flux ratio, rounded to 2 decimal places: 1.04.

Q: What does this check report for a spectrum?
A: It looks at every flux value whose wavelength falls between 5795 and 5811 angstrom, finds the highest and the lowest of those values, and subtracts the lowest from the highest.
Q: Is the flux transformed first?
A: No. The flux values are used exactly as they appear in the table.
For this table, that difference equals 0.20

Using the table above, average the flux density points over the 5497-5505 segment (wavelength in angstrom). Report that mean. 15.2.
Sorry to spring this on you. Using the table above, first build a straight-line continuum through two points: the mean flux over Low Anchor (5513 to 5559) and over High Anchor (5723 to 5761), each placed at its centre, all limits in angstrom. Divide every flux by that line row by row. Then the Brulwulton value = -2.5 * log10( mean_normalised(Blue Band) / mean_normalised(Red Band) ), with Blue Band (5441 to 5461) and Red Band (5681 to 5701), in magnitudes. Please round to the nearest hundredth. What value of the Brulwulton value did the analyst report 0.07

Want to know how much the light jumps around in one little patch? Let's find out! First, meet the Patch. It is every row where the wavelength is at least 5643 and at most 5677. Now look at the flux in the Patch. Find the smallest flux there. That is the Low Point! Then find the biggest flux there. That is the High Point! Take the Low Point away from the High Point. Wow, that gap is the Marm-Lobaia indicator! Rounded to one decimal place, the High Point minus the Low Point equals 1.1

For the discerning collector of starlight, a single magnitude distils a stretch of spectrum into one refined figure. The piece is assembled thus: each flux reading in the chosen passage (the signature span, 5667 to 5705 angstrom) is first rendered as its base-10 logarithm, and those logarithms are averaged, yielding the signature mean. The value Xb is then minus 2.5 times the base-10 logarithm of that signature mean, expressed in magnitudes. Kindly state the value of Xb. -0.199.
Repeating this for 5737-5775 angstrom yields -0.197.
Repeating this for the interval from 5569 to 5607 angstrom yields -0.193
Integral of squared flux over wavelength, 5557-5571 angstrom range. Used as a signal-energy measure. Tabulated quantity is 3416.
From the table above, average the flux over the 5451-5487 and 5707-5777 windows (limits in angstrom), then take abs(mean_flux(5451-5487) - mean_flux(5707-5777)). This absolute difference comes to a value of 0.9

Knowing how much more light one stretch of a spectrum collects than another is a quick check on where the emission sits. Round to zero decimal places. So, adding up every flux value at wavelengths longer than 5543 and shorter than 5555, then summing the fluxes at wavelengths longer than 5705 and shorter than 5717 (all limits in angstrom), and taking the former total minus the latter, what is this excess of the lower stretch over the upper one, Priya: -1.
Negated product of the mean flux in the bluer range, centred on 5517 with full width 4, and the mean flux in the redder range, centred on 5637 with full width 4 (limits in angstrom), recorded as -246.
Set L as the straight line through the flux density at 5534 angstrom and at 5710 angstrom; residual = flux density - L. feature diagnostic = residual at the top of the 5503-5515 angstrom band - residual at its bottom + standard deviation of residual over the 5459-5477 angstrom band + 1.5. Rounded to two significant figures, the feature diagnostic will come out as 2.2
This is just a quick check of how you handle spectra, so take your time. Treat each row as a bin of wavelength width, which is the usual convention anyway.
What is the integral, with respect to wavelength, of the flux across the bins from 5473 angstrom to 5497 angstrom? 366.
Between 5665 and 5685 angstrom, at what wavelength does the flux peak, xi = 5684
